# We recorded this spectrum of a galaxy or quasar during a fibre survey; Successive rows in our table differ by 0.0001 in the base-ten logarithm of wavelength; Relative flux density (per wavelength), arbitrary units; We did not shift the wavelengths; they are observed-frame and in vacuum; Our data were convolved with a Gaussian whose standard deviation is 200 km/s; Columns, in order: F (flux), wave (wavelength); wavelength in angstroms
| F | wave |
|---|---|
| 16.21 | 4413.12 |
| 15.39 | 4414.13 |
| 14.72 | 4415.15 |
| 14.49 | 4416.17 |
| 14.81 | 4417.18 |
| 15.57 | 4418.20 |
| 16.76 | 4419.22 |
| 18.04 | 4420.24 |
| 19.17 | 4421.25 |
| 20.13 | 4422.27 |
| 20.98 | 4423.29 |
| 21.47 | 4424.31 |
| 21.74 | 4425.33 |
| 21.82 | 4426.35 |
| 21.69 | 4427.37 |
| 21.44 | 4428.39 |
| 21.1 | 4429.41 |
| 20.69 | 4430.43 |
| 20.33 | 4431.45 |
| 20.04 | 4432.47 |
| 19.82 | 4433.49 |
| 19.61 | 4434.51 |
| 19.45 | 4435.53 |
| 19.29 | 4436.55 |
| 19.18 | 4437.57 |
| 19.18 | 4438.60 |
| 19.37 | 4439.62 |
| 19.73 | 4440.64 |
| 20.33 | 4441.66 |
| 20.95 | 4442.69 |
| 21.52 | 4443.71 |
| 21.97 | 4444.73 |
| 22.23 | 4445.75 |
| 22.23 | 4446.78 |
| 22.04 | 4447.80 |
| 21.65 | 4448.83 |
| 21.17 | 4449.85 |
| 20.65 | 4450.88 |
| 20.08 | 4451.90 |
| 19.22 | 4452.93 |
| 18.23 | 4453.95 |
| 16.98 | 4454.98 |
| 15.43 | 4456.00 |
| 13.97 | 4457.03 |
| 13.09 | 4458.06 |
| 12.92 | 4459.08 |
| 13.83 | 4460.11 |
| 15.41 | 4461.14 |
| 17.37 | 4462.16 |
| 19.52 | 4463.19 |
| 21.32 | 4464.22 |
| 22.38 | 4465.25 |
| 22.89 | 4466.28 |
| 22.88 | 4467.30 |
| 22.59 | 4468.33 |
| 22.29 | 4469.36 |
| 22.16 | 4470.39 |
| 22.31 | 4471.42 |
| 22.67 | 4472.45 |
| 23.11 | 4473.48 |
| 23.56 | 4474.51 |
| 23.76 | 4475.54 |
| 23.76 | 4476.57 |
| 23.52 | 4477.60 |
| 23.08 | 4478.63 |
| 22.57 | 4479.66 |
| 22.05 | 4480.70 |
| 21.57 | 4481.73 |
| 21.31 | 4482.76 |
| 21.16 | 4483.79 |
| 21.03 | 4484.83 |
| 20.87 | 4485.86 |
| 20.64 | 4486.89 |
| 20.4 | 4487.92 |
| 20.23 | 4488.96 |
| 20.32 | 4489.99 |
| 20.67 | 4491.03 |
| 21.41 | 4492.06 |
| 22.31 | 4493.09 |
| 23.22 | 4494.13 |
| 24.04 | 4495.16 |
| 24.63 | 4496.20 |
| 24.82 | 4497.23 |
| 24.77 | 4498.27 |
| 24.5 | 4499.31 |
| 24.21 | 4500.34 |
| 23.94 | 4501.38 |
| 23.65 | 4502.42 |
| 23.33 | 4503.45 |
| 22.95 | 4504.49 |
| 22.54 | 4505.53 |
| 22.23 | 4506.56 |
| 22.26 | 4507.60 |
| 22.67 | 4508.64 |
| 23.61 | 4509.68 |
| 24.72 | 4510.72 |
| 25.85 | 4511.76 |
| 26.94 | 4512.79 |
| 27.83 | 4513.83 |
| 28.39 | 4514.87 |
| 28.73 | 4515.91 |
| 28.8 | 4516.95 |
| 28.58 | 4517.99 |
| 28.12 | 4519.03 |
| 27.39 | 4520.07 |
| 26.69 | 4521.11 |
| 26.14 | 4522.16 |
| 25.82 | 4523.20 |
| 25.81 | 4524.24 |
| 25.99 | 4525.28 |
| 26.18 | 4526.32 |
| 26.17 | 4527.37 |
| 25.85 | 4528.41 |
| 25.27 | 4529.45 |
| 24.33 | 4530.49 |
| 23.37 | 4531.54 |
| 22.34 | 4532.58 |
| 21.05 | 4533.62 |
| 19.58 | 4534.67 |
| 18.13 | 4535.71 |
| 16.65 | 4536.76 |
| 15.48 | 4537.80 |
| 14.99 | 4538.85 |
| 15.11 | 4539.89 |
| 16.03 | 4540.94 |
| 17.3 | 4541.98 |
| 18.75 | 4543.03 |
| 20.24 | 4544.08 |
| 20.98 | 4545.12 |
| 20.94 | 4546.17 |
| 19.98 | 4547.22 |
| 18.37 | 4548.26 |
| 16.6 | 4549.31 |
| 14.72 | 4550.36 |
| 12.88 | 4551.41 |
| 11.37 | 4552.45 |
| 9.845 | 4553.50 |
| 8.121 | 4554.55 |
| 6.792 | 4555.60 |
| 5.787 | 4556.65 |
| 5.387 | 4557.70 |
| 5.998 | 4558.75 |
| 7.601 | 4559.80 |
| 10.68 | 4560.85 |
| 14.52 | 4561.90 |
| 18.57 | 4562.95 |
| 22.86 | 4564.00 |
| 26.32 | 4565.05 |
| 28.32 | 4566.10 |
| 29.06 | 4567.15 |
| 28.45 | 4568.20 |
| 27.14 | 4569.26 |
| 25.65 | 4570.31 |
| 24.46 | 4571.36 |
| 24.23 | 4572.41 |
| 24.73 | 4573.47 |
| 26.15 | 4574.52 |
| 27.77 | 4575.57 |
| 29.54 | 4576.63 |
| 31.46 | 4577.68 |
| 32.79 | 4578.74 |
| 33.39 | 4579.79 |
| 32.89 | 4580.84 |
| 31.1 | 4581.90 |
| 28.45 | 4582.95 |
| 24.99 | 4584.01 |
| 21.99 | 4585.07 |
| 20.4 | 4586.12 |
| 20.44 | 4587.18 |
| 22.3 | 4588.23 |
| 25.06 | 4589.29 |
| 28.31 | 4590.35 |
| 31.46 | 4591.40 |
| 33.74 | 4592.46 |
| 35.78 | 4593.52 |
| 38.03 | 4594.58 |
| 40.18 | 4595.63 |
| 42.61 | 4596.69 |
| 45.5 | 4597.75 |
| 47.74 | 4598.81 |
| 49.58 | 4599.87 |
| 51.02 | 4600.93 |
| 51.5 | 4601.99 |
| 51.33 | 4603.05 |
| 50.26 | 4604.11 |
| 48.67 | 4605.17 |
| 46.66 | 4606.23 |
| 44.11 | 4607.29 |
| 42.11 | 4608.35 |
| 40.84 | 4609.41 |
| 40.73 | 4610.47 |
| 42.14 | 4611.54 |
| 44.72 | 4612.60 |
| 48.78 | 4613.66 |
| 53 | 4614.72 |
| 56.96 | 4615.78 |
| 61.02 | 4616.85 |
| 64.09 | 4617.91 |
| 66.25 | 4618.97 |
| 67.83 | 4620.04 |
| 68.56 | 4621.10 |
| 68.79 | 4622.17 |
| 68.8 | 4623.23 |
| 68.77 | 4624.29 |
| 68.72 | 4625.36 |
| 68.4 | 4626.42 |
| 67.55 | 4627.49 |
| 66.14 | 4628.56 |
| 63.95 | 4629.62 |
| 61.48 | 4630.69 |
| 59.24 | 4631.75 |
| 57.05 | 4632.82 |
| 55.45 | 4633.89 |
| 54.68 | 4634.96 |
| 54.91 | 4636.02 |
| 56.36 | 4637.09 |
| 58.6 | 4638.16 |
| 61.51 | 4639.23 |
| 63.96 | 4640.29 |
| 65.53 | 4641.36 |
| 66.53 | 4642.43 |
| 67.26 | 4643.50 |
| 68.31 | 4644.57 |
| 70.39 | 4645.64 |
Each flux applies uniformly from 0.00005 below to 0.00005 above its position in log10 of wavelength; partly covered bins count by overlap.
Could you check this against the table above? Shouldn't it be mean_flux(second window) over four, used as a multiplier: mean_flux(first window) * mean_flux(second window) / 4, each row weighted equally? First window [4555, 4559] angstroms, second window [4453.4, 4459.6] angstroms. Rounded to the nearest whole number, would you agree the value 23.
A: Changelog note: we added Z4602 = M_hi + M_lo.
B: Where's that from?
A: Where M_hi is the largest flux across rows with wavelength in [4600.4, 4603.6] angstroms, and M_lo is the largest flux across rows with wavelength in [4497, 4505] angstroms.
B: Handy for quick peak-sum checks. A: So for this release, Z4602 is 76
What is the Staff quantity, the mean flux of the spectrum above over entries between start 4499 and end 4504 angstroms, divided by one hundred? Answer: 0.24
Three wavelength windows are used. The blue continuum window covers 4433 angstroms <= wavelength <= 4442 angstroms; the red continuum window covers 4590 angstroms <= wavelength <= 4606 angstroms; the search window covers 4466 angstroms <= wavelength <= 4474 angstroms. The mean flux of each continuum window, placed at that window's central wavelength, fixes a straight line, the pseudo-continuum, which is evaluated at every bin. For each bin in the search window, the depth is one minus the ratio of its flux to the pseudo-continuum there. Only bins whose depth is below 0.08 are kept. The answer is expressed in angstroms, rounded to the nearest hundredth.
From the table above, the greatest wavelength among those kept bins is 4473.48 angstroms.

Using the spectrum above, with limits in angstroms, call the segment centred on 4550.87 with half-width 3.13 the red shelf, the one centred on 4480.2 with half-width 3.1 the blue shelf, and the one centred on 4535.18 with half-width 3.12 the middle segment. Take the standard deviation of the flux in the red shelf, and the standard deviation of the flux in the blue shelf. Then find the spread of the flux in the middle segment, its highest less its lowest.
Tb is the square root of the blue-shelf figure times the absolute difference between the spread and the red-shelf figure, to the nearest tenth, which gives 1.8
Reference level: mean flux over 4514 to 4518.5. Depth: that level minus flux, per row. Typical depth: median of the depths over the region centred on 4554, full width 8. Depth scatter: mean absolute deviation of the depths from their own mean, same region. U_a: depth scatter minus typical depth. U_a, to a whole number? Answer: -17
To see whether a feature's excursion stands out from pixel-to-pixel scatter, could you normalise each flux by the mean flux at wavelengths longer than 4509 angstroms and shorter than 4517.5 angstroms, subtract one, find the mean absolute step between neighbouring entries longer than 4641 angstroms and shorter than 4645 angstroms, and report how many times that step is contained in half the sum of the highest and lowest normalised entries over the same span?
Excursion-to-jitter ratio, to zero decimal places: 43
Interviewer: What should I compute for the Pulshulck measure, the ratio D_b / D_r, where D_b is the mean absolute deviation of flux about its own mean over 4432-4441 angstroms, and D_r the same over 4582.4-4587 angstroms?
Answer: 0.1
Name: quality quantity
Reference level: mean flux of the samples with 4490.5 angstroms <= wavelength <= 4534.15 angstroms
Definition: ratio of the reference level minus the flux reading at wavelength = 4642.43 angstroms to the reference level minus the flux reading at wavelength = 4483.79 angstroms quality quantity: -11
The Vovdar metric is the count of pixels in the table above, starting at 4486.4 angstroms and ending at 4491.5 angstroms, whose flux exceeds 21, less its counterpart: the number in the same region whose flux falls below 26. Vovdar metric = -5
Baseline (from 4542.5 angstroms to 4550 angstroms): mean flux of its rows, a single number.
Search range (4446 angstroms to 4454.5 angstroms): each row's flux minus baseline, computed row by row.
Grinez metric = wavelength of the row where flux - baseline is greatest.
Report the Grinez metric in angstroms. 4446.78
